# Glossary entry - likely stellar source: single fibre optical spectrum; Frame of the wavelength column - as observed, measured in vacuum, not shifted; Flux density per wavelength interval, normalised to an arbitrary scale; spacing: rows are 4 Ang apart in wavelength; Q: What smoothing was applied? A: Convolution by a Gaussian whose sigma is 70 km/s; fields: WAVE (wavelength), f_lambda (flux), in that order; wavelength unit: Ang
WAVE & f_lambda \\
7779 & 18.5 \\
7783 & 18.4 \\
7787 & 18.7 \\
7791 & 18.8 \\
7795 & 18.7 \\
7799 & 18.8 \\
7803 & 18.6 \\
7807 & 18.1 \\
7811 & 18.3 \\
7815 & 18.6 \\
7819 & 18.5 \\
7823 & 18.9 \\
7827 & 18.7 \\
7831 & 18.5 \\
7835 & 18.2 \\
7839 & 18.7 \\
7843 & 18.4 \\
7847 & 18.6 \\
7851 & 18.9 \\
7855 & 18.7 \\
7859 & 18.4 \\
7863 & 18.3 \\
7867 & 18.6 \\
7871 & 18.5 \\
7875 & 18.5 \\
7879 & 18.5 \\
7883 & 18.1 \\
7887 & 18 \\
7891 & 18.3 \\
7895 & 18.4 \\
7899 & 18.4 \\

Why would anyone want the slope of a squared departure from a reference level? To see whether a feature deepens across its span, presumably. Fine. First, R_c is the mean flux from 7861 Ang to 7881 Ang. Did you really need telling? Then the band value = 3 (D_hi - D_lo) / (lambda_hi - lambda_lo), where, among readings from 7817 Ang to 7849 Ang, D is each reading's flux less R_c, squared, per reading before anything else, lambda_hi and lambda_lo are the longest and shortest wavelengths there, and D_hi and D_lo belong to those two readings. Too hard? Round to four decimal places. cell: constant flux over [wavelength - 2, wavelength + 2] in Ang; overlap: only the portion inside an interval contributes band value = 0.0015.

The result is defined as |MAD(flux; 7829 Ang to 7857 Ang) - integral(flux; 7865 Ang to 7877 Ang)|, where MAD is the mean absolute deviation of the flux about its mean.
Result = 222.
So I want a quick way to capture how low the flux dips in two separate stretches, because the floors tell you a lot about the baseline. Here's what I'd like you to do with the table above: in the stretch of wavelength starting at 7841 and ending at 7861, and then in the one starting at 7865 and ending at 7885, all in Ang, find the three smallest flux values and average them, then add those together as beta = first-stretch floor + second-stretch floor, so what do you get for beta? 36.8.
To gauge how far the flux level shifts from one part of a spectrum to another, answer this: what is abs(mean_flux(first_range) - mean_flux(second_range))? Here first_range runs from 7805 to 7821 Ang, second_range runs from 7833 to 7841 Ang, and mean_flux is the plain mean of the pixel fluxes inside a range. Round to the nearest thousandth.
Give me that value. 0.075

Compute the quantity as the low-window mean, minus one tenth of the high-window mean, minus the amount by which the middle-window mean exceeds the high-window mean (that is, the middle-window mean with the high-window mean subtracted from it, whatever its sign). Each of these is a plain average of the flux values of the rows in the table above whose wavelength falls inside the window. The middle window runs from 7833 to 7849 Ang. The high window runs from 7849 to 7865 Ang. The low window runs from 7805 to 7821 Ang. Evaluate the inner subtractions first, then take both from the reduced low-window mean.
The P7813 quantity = 16.62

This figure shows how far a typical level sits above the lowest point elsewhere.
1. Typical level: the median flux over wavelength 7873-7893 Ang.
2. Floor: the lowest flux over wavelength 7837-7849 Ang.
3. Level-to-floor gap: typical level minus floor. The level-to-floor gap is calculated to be -0.10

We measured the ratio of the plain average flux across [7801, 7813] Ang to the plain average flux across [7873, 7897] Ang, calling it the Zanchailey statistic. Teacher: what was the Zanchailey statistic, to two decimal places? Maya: 1.00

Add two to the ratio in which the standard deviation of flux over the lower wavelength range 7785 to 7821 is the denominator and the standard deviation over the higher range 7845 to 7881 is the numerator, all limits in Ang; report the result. 2.74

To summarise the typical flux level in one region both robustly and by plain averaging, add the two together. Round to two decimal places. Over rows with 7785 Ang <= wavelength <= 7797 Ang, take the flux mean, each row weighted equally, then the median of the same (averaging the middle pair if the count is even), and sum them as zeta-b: 37.43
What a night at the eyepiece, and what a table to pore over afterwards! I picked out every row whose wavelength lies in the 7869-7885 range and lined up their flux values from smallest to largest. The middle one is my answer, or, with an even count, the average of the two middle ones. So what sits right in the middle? 18.5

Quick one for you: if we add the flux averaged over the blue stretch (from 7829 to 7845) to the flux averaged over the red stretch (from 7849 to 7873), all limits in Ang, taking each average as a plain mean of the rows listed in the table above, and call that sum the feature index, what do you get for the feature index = 37.0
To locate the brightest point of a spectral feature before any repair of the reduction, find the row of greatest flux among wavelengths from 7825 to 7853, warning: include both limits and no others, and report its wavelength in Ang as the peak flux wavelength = 7851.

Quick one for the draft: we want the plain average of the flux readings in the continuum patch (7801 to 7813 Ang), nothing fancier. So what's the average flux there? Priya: 18.3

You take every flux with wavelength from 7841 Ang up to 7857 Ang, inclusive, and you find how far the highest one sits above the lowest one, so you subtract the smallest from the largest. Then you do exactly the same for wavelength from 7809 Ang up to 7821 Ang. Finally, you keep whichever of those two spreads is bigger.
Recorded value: 0.50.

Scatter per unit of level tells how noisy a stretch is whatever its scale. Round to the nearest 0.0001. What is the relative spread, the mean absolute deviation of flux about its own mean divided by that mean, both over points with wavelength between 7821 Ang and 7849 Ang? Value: 0.0095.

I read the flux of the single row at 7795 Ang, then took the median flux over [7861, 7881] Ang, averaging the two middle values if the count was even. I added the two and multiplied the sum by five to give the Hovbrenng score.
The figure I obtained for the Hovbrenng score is 186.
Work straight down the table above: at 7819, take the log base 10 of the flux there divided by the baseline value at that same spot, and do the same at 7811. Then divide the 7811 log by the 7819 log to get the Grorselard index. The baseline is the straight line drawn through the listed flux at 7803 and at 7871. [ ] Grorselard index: 3.8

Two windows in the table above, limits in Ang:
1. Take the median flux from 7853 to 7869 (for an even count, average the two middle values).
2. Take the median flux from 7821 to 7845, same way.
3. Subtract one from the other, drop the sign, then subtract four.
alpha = -3.90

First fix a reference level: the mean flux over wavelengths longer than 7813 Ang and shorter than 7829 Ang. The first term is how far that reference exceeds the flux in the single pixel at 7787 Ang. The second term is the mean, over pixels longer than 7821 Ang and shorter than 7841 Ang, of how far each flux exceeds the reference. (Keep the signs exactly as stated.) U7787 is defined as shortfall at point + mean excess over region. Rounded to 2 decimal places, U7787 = -0.10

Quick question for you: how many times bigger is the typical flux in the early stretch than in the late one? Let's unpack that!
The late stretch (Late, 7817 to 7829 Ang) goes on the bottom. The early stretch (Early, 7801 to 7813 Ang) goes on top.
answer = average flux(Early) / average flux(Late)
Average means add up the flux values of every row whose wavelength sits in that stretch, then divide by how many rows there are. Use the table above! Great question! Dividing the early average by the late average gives 0.98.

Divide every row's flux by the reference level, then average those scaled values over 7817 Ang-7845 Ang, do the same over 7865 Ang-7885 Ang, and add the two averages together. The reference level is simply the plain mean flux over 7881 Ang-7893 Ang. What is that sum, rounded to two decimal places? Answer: 2.04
